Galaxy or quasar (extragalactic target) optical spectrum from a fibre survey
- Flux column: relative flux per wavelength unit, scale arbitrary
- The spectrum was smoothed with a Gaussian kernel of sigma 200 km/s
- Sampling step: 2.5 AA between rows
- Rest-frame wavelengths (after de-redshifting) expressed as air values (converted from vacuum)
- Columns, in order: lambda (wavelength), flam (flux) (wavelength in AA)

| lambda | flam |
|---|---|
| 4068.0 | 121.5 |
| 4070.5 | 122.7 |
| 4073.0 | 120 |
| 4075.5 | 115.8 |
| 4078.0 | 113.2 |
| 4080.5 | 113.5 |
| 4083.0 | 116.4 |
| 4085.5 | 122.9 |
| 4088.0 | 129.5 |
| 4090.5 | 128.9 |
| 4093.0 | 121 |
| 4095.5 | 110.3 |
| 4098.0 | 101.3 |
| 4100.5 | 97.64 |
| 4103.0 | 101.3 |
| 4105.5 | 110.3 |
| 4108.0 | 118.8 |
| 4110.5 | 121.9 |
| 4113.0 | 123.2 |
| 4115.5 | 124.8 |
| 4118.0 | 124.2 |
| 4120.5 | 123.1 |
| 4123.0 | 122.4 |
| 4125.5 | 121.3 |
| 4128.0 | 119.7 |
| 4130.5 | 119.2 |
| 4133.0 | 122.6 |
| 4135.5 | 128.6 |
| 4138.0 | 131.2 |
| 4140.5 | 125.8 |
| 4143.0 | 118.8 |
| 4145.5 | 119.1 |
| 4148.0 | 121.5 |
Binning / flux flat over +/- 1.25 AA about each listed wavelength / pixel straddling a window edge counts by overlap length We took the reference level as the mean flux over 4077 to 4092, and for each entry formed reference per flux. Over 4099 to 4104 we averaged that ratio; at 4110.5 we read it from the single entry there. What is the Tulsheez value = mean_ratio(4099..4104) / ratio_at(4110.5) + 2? 3.23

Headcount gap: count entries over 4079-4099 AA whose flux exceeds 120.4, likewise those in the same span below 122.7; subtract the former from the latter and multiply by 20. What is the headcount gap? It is 20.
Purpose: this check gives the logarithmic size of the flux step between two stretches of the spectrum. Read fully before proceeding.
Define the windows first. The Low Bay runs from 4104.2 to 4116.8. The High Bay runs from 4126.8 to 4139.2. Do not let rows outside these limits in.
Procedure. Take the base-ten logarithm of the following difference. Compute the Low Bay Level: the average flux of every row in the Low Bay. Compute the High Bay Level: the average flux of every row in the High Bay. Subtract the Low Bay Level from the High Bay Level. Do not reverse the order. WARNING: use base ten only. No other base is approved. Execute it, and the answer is 0.65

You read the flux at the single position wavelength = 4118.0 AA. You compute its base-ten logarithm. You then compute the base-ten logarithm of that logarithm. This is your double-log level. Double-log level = 0.321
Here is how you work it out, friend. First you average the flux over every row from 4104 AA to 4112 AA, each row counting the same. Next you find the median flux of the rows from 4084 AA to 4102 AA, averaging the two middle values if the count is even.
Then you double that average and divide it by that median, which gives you 1.93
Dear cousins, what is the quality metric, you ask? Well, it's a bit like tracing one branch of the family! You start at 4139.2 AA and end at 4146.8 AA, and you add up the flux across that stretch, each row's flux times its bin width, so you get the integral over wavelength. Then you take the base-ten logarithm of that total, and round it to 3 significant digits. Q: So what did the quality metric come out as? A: 2.96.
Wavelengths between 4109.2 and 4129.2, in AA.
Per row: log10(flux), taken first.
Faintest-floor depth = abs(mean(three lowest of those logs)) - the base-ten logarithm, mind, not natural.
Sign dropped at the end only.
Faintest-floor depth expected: 2.083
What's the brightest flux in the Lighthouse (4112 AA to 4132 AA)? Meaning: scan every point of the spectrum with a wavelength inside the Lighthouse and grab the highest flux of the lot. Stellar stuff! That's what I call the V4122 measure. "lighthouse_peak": 124.8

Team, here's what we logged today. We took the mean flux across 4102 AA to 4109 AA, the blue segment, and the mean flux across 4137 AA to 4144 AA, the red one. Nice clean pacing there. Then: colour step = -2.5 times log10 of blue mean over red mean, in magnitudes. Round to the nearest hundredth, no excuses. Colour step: 0.14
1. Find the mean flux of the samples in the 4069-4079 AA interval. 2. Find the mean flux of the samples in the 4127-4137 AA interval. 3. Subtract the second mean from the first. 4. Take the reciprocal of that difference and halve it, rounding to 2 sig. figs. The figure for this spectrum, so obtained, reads -0.11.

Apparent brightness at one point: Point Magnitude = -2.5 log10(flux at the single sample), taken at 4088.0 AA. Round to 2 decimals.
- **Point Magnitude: -5.28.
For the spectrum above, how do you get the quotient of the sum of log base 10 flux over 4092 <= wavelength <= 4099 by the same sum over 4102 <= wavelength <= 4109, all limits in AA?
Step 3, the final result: 1.00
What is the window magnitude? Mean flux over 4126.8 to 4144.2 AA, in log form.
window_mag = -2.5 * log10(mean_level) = -5.23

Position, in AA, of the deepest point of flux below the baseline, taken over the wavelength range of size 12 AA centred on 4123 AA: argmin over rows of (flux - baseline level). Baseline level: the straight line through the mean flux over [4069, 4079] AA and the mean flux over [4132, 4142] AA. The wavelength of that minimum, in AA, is 4128.0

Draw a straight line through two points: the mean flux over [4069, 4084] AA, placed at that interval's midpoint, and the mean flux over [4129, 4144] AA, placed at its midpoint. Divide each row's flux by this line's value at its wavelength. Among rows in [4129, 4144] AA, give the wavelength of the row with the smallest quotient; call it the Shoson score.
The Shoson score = 4143.0 AA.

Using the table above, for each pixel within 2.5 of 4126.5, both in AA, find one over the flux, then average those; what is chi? 0.0083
